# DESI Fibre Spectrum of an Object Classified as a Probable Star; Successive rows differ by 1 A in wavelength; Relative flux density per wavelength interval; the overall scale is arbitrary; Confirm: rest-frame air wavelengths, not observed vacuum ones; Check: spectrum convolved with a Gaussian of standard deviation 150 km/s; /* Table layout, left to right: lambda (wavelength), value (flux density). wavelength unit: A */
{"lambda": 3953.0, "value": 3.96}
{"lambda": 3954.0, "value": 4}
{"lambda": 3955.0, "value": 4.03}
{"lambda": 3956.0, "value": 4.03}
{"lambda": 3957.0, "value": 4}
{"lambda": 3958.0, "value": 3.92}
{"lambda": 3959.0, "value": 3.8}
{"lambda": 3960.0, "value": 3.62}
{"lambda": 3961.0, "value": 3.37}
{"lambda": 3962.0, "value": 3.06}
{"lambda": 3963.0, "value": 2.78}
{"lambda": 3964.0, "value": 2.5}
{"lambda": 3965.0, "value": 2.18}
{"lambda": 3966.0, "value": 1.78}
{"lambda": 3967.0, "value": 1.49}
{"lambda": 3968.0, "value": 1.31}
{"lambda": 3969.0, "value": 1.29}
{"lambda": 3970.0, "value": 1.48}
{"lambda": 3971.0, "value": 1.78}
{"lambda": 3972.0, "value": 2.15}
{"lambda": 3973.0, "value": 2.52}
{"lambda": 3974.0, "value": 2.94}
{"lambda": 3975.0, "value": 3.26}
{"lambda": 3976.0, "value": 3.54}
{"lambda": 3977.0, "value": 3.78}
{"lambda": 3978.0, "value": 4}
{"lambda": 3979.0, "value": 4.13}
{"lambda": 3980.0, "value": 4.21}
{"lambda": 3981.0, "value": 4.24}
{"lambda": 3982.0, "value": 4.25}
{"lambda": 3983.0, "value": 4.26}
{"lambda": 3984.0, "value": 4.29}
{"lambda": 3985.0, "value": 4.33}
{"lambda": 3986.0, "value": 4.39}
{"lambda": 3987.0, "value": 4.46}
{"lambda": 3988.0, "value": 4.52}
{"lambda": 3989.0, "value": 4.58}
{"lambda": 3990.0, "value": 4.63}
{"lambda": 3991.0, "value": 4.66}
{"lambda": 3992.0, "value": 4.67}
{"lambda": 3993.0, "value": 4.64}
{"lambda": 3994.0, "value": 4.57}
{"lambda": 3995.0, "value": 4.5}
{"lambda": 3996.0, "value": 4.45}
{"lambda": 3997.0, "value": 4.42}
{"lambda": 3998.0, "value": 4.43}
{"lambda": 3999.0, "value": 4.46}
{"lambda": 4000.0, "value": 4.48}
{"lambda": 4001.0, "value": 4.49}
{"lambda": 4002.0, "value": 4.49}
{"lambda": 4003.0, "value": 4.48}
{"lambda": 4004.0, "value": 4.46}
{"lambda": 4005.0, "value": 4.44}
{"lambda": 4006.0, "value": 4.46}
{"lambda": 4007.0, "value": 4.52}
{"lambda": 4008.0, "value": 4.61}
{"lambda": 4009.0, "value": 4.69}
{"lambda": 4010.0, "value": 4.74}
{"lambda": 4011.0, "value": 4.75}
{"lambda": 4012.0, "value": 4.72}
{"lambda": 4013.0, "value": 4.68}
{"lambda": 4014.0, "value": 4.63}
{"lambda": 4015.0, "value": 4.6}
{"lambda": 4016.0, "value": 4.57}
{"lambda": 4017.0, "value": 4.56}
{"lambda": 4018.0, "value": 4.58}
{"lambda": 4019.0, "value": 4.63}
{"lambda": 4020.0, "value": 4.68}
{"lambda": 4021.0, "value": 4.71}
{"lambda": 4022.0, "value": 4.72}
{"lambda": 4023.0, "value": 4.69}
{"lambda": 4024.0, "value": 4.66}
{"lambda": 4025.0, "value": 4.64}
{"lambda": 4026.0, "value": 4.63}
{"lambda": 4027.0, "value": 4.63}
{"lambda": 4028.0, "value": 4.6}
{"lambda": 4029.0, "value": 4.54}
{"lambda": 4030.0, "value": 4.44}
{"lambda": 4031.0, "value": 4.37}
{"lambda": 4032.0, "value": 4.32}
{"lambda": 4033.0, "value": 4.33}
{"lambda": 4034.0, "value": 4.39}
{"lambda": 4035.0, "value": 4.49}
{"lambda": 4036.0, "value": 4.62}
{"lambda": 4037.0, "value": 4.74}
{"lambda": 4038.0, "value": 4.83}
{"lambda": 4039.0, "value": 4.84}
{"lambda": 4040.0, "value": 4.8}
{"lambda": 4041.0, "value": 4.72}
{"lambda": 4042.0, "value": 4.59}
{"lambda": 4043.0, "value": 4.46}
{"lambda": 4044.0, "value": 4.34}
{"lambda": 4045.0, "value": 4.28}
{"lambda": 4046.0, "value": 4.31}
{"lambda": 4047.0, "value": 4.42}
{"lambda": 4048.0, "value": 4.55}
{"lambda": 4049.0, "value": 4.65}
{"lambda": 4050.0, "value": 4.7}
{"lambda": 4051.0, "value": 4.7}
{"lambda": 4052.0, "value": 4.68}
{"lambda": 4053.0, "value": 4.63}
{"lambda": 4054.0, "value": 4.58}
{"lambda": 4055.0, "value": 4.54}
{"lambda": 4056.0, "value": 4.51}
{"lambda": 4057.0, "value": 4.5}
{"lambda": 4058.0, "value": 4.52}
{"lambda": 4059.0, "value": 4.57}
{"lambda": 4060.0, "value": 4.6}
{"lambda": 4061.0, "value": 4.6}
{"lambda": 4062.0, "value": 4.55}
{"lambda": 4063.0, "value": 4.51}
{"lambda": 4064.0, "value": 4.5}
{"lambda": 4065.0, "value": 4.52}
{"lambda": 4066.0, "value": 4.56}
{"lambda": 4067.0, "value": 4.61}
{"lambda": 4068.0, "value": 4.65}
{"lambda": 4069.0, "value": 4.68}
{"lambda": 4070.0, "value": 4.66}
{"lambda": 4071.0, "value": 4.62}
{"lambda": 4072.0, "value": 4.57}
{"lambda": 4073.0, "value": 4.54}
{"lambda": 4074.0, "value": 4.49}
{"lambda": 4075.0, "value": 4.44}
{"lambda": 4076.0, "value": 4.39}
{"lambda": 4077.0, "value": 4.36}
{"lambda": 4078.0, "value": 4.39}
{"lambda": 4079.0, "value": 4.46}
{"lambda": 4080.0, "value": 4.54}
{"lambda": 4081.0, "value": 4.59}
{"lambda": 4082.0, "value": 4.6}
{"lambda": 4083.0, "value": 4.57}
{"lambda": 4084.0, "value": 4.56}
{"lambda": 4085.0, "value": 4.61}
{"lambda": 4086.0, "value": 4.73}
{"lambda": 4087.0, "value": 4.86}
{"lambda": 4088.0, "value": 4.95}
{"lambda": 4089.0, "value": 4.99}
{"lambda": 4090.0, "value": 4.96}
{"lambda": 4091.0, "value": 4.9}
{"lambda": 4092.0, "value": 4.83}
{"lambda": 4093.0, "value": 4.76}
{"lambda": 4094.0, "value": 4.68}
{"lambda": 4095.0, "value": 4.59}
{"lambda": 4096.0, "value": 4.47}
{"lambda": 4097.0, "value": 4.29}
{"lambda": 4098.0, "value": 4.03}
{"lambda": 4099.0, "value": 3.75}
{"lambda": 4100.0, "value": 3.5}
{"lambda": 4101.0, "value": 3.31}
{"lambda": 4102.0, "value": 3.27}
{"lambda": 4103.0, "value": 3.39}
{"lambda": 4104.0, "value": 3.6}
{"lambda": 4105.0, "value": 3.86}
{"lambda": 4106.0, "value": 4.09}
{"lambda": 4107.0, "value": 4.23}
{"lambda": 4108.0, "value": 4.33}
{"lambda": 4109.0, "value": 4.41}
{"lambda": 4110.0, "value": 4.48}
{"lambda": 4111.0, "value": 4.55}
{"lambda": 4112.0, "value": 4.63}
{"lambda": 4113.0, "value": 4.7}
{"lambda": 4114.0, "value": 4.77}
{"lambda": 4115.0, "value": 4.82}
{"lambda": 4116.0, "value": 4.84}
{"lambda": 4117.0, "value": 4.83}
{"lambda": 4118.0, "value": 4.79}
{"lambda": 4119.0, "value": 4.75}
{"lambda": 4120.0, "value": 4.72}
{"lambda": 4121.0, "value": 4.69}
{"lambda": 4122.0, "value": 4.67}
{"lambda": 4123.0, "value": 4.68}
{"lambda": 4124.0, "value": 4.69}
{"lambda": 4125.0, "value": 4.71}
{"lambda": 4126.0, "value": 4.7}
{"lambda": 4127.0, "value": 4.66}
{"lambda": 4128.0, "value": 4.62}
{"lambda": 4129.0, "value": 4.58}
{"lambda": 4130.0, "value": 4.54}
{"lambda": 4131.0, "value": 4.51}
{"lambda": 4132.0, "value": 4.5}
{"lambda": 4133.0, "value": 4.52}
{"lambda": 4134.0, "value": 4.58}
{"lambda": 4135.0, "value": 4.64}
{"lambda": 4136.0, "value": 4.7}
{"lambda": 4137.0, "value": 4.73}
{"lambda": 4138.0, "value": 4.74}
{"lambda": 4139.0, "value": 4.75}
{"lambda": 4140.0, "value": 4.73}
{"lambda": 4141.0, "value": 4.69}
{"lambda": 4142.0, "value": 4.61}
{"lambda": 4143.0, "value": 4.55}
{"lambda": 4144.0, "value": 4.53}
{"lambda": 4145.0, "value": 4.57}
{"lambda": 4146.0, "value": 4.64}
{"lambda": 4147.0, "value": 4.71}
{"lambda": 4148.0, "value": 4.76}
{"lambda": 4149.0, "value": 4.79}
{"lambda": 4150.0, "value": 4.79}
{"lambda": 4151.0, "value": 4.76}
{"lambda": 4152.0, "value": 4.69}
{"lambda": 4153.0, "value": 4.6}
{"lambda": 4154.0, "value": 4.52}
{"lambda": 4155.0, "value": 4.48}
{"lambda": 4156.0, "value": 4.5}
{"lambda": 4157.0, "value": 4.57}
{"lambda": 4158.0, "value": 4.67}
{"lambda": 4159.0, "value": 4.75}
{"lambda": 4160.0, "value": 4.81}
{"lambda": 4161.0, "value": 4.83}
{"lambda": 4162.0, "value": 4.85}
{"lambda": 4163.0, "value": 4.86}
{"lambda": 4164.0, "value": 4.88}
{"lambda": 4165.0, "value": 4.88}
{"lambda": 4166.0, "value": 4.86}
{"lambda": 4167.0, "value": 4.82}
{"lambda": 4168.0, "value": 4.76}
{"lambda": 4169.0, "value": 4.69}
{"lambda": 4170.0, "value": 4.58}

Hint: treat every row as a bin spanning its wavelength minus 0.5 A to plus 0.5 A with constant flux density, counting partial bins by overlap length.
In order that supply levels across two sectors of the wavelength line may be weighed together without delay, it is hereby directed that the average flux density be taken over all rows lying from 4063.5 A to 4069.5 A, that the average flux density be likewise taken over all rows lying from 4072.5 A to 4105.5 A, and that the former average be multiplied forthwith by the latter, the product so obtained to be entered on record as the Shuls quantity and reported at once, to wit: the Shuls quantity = 20.1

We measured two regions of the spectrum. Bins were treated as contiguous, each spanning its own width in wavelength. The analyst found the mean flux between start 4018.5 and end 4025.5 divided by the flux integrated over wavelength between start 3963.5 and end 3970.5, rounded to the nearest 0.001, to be 0.389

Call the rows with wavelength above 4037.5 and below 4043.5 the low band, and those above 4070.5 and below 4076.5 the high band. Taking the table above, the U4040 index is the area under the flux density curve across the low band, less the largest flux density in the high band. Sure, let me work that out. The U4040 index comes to 23.6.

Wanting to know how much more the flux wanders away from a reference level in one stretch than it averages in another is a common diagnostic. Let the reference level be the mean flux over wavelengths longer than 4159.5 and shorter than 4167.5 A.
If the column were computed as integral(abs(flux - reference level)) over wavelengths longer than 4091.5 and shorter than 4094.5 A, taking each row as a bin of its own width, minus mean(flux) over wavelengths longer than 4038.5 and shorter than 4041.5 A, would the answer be -4.5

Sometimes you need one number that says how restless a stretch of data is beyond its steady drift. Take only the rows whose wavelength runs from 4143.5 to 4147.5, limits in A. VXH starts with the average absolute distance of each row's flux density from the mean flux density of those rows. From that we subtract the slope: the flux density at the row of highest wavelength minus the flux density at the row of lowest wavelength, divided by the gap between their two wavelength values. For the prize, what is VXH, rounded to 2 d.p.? 0.00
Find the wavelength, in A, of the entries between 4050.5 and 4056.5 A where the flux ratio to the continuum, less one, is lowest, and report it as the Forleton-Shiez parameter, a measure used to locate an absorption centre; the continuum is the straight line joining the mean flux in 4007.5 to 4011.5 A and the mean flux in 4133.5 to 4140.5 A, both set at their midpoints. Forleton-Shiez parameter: 4056.0 A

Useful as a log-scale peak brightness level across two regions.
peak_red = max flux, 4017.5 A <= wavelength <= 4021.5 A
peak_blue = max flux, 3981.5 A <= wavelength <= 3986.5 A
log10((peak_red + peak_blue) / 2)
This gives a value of 0.658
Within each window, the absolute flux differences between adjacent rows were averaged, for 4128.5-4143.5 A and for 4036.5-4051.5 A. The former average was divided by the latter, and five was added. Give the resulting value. 5.5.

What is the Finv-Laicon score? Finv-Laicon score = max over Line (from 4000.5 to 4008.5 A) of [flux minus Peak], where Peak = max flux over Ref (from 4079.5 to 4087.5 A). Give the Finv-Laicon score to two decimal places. -0.25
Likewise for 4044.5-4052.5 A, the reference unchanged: -0.16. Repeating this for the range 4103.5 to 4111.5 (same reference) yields -0.31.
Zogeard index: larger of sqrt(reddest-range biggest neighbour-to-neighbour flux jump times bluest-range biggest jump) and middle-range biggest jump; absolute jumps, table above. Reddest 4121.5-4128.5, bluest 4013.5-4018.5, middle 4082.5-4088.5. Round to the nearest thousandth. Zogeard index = 0.130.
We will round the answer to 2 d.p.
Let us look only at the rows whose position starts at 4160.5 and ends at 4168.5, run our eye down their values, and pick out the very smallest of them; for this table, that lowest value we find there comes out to 4.76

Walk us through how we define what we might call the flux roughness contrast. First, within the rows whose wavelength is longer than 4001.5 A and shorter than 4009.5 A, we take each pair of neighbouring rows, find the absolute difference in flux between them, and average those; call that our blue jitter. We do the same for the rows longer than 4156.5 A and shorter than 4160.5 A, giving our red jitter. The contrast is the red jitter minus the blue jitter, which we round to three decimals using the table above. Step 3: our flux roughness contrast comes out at 0.037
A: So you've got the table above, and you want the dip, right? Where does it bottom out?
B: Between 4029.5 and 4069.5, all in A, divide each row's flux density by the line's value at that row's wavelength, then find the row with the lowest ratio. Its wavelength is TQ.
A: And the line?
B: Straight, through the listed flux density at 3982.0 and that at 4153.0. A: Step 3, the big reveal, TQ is 4045.0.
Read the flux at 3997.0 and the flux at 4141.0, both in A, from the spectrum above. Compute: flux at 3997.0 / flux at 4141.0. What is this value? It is 0.94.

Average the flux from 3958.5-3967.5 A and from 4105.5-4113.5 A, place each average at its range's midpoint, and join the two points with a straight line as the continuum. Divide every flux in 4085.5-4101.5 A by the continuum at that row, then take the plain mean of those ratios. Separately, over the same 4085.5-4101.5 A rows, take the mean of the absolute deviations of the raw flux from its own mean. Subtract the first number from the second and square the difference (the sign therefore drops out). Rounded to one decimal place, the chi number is 0.4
